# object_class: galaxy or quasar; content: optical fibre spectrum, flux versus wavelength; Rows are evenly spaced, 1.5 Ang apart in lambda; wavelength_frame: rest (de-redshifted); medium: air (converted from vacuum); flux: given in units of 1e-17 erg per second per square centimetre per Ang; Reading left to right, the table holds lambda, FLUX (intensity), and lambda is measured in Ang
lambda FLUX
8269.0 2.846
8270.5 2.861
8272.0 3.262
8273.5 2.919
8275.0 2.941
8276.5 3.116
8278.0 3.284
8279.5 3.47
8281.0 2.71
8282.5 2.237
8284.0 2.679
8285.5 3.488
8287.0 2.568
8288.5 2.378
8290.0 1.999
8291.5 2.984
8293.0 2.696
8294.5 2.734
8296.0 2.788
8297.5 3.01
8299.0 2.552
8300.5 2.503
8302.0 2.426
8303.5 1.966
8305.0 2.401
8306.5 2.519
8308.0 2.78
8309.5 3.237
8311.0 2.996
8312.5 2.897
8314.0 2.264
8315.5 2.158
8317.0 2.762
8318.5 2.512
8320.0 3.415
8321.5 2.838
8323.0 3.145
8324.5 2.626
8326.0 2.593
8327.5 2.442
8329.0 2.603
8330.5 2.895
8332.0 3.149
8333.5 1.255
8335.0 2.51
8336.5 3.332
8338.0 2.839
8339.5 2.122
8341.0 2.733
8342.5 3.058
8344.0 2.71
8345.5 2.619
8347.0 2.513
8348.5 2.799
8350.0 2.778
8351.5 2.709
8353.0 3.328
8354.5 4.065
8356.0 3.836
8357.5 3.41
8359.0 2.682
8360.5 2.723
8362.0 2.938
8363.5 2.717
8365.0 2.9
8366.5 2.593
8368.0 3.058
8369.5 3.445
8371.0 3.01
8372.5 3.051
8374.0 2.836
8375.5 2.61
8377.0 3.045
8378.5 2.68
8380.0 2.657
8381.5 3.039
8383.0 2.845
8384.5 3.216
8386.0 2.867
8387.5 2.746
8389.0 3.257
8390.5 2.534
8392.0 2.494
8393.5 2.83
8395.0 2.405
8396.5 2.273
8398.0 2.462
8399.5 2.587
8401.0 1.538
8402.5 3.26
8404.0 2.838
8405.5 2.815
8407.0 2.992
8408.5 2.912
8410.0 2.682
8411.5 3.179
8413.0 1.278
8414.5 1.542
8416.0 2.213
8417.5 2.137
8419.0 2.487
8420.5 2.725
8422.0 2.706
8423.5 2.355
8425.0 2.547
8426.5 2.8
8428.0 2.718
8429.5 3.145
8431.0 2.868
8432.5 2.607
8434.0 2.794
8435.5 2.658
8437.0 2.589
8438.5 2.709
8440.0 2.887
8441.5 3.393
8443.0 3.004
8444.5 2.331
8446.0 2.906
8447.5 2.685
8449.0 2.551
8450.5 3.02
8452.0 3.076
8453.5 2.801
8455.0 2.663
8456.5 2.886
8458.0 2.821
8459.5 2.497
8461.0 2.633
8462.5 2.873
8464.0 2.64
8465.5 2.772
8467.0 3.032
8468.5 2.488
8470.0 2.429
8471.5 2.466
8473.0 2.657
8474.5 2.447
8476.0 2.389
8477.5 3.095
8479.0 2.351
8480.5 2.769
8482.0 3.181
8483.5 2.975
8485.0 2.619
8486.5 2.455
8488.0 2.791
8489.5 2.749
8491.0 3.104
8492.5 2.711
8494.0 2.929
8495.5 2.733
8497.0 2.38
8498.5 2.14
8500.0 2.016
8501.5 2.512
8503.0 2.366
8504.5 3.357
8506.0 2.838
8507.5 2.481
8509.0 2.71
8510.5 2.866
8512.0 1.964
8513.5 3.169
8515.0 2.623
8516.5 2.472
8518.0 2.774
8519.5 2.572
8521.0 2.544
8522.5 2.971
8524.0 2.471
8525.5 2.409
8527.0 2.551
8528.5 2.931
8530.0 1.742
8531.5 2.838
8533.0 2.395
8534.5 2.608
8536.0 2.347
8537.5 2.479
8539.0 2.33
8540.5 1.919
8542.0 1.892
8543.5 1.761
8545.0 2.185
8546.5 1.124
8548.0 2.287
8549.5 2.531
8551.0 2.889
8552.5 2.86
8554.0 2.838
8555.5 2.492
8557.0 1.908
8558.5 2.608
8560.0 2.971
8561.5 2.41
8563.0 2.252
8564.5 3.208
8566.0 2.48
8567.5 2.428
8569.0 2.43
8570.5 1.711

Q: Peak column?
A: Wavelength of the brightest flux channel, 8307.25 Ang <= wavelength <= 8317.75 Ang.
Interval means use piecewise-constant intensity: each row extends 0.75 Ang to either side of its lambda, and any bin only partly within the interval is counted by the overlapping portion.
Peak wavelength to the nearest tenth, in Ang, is 8309.5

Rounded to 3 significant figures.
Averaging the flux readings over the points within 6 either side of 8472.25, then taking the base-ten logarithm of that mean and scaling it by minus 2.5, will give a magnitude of -1.05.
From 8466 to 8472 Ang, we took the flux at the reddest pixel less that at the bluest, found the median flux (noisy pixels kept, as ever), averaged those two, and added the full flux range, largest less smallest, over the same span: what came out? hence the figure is 1.6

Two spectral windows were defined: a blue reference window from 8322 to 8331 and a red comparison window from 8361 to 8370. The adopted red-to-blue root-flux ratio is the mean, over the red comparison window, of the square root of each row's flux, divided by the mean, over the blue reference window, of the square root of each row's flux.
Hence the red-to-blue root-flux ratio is 1.04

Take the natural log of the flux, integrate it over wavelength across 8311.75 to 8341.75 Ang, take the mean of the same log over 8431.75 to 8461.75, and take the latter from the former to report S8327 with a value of 27.7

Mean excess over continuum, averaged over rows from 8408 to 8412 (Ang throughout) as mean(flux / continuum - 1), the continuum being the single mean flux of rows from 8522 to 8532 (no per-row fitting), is 0.14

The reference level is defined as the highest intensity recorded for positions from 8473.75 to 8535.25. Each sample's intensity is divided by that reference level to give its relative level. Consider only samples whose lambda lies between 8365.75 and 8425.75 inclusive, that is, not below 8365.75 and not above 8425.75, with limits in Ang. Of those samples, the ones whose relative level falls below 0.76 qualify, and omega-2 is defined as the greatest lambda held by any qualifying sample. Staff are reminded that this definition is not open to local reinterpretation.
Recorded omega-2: 8425.0 Ang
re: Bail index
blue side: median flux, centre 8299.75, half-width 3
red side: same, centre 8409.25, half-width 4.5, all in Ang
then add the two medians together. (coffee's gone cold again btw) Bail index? 5.39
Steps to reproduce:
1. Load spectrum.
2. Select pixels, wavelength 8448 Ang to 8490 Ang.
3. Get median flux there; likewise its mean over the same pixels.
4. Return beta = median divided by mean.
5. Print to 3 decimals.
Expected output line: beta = 0.995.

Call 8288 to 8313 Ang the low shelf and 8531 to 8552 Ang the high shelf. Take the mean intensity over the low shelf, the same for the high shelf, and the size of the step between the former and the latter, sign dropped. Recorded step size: 0.38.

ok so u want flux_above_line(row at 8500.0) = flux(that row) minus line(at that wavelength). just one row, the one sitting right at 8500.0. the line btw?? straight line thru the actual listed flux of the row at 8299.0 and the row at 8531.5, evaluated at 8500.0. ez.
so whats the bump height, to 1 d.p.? -0.8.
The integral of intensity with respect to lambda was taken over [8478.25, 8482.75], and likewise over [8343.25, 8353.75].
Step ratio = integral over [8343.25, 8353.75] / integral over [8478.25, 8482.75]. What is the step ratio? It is 2.3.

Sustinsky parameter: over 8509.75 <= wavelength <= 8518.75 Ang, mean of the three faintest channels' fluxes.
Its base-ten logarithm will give 0.372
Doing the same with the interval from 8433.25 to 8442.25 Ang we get 0.424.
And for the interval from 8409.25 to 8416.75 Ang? 0.225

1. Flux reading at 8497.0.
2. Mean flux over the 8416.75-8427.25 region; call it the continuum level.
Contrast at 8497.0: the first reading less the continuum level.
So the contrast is -0.16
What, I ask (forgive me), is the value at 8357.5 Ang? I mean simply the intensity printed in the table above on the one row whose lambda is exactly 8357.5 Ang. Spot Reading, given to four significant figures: 3.410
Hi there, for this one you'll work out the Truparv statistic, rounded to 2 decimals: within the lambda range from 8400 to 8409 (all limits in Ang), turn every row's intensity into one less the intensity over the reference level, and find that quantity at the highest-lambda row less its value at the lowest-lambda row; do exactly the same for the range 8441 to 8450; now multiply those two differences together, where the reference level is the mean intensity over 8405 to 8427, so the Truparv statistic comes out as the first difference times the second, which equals -0.19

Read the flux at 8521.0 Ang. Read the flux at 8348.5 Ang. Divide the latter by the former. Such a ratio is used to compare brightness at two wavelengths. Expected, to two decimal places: 1.10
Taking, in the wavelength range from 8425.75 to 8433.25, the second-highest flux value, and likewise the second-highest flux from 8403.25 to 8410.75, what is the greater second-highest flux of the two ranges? 2.91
